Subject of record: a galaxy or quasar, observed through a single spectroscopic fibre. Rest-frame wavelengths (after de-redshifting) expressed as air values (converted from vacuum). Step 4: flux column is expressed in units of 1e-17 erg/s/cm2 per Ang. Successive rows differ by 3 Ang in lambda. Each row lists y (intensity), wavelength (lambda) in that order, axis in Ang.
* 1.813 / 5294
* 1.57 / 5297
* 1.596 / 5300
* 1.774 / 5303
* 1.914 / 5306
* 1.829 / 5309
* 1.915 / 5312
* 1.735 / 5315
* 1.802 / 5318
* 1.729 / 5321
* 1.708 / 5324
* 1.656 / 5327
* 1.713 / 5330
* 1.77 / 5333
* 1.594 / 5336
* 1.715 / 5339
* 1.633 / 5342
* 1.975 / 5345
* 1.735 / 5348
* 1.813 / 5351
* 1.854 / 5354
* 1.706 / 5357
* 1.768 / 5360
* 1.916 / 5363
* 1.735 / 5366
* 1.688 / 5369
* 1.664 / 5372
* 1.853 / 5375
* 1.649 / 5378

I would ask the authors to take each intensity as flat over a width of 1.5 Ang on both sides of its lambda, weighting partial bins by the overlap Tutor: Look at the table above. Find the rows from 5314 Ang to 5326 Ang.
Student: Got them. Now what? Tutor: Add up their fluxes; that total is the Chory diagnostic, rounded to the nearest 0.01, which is 6.97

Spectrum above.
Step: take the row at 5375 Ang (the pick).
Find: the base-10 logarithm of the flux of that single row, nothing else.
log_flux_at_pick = 0.268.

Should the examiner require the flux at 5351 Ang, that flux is 1.813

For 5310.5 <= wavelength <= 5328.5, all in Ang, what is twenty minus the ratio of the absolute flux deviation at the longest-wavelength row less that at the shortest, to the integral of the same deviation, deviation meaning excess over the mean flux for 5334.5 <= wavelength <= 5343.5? 20.1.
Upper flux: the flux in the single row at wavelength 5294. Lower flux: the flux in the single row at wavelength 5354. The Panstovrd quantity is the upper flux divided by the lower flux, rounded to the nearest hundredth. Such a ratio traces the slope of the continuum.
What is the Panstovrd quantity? 0.98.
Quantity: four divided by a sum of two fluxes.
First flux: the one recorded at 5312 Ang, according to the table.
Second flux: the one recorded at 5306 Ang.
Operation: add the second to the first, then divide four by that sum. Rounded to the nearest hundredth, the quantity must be 1.04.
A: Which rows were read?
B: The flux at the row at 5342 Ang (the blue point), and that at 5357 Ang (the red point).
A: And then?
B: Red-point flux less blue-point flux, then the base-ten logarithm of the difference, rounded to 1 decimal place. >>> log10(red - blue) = -1.1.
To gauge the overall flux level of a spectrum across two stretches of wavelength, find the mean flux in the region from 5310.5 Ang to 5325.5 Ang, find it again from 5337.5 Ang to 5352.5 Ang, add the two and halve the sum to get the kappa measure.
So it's 1.78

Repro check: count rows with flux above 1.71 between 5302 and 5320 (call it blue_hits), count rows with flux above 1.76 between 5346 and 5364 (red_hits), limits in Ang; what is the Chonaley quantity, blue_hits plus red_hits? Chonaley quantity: 10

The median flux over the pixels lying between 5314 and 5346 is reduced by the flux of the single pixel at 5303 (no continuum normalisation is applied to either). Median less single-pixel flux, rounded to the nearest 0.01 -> -0.06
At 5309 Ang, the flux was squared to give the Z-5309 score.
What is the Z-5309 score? 3.35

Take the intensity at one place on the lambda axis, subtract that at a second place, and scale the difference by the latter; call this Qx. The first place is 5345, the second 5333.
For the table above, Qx 0.12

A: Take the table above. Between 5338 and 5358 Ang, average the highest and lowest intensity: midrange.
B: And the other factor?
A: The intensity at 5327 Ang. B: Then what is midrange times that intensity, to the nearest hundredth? 2.99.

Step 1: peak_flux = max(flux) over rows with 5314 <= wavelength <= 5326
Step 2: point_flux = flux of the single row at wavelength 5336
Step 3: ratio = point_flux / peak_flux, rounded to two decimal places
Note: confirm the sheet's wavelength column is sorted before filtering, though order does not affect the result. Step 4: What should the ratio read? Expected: 0.88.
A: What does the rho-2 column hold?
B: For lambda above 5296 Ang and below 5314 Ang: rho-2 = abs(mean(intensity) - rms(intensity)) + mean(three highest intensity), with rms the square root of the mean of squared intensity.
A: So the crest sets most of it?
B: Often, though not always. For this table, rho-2 1.89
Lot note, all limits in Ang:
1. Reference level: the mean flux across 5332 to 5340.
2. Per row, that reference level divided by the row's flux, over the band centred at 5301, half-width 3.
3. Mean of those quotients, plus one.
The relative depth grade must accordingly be 2.01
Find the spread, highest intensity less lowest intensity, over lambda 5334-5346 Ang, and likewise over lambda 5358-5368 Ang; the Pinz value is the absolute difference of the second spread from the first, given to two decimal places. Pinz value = 0.20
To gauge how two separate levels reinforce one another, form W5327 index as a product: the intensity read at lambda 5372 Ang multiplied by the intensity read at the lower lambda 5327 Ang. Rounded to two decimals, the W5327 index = 2.76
